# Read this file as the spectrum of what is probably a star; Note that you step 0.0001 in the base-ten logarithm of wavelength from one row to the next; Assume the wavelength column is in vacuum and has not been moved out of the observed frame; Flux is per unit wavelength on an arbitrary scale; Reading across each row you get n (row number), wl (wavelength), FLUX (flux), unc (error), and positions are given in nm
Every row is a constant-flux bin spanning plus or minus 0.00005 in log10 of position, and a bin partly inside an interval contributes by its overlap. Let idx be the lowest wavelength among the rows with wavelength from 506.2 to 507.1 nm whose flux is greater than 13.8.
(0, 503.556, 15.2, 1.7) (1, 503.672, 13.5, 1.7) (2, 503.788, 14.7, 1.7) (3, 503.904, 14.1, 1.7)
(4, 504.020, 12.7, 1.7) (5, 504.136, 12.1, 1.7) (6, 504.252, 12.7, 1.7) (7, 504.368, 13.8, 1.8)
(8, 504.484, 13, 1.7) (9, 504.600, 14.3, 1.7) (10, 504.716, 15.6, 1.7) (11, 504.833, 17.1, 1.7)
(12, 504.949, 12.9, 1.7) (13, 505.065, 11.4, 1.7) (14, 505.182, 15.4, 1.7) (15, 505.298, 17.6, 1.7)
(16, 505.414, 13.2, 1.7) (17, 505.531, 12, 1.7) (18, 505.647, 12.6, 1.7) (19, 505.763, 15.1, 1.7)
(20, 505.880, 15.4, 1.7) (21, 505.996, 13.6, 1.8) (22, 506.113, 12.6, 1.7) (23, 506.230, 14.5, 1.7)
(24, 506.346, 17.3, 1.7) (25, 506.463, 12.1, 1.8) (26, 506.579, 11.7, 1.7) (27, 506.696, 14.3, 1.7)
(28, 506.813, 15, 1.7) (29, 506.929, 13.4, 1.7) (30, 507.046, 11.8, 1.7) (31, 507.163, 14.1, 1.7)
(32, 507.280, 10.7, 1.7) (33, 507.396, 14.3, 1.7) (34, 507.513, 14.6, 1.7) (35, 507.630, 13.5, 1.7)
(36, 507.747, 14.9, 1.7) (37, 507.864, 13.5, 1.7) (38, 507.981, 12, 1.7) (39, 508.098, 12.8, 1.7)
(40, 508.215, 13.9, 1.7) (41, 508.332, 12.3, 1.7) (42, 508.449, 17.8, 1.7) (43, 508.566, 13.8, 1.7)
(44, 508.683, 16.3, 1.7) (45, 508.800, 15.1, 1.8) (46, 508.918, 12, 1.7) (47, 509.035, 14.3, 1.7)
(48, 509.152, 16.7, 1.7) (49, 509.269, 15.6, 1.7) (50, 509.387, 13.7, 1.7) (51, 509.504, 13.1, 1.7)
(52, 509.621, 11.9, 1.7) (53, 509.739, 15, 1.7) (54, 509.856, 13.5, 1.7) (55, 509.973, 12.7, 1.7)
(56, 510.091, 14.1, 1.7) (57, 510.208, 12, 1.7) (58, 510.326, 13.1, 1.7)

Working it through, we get 506.230 nm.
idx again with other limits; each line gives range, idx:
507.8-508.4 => 508.215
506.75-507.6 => 506.813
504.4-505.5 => 504.600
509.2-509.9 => 509.269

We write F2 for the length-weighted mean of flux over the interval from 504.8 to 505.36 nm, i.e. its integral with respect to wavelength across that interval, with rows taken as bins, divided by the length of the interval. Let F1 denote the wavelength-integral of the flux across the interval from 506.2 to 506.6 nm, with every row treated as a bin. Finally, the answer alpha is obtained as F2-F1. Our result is 9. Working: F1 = 6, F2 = 14.8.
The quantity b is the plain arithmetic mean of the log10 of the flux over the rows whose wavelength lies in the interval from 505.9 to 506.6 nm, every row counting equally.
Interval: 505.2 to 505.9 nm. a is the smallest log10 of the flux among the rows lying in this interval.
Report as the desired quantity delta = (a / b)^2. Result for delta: 0.91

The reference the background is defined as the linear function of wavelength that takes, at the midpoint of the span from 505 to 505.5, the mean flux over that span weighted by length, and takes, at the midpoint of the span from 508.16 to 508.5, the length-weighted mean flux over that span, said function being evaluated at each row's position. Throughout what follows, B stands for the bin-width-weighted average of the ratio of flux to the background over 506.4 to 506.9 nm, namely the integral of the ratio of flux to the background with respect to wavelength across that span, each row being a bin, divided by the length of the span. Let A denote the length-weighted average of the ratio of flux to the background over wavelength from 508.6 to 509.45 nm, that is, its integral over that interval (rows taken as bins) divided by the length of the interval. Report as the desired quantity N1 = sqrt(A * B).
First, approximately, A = 1.01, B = 0.92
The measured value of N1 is 0.964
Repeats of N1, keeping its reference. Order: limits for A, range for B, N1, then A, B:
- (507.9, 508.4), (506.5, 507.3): 0.895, 0.88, 0.91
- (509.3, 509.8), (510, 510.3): 0.897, 0.92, 0.88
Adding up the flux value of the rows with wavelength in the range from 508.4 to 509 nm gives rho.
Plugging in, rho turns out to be 75.0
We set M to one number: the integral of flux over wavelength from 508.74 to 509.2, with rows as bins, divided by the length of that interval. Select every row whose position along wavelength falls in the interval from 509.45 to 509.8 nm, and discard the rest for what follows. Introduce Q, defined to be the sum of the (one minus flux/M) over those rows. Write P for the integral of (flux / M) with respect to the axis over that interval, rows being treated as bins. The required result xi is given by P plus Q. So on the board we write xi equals 0.56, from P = 0.323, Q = 0.24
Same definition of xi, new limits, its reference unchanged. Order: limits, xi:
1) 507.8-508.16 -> 0.67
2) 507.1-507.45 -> 0.61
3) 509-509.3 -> 0.10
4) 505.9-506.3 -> 0.57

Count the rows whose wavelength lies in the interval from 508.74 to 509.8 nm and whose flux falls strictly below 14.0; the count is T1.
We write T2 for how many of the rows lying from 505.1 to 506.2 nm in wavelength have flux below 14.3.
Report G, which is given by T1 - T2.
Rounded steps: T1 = 4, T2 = 5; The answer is -1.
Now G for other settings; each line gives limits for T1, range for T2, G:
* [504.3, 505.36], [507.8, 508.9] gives -2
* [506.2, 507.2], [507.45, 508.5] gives -2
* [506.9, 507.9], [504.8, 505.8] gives 0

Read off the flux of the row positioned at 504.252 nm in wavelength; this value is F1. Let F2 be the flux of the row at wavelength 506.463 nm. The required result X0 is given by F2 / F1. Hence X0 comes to 0.95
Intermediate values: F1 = 12.7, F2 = 12.1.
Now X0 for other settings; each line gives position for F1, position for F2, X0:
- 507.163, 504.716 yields 1.11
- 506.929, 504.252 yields 0.95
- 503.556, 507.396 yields 0.94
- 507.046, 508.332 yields 1.04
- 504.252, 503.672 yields 1.06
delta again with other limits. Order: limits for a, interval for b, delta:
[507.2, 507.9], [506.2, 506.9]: 0.81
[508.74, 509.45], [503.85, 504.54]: 0.94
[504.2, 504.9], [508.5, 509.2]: 0.90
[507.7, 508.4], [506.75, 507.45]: 0.93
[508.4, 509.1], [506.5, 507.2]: 0.92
